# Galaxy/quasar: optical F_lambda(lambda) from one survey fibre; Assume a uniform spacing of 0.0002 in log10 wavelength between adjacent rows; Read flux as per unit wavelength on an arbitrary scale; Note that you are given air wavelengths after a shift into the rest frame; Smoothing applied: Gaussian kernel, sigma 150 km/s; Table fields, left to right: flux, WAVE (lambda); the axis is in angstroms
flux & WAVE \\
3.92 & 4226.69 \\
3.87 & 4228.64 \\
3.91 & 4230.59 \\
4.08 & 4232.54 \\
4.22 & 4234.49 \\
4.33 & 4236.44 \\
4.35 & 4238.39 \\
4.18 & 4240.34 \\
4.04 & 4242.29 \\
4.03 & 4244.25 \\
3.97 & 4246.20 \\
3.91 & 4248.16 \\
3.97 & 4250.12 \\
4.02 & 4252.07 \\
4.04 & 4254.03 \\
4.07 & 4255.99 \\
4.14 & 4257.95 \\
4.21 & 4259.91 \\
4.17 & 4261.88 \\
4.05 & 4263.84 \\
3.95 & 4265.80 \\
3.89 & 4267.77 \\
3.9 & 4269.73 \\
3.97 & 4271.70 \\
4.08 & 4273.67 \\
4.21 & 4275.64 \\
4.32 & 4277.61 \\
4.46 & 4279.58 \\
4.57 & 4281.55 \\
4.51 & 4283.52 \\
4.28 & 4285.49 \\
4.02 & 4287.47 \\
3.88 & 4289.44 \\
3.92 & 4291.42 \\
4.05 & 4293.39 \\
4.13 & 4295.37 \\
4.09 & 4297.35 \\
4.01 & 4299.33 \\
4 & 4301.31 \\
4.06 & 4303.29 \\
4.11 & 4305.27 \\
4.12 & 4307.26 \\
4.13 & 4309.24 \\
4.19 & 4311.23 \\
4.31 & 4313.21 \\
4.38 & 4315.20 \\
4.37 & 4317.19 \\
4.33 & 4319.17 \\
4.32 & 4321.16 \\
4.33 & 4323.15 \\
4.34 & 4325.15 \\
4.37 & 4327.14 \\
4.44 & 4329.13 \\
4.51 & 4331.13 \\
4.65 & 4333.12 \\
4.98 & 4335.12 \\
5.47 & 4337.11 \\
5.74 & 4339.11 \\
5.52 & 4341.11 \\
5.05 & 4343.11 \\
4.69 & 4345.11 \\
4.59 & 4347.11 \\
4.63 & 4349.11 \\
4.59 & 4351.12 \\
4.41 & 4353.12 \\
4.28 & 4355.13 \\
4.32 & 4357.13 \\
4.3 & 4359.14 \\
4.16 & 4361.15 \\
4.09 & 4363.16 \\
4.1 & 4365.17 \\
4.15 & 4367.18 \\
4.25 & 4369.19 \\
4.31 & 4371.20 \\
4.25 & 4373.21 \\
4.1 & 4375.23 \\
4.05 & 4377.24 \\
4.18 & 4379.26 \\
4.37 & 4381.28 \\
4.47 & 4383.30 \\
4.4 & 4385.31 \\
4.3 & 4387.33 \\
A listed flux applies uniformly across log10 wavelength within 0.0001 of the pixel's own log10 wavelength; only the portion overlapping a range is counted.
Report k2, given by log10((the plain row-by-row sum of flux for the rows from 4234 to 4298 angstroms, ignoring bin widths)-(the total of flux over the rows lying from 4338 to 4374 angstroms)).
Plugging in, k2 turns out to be 1.74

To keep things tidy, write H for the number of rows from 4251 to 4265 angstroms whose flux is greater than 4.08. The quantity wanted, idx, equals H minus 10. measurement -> -7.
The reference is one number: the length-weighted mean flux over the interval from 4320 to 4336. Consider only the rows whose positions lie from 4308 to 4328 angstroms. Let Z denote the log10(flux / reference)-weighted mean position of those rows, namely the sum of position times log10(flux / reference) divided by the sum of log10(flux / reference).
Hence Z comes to 4316.4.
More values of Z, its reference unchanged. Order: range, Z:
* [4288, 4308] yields 4297.6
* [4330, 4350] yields 4339.7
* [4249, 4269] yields 4259.1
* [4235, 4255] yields 4246.8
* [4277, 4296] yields 4290.1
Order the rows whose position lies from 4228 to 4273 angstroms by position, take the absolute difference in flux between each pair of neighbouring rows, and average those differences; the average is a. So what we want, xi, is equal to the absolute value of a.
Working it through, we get 0.07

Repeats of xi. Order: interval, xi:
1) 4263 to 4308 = 0.09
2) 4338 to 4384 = 0.12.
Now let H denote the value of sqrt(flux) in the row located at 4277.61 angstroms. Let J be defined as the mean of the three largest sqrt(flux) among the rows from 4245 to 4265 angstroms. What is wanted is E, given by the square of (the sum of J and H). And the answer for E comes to 17.0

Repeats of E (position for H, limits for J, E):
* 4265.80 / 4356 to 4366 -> 16.4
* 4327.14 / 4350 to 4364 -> 17.6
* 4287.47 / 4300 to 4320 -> 16.8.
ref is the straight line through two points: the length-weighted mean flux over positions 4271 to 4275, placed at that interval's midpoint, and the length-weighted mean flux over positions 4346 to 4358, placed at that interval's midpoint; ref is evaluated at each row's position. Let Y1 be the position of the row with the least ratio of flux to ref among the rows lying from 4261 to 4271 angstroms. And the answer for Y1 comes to 4269.73 angstroms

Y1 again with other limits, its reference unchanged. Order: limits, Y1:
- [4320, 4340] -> 4325.15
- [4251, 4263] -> 4252.07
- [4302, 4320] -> 4303.29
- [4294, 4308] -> 4301.31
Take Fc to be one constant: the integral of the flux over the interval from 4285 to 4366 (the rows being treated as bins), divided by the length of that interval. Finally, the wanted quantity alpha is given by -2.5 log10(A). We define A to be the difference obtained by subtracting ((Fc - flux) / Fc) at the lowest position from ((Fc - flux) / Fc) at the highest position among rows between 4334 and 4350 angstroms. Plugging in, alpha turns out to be 2.7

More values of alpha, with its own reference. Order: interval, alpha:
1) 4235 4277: 3.9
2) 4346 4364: 2.4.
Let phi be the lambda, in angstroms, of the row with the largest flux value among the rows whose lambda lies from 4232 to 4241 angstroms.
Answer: 4238.39 angstroms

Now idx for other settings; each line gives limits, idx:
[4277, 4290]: -5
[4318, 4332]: -3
